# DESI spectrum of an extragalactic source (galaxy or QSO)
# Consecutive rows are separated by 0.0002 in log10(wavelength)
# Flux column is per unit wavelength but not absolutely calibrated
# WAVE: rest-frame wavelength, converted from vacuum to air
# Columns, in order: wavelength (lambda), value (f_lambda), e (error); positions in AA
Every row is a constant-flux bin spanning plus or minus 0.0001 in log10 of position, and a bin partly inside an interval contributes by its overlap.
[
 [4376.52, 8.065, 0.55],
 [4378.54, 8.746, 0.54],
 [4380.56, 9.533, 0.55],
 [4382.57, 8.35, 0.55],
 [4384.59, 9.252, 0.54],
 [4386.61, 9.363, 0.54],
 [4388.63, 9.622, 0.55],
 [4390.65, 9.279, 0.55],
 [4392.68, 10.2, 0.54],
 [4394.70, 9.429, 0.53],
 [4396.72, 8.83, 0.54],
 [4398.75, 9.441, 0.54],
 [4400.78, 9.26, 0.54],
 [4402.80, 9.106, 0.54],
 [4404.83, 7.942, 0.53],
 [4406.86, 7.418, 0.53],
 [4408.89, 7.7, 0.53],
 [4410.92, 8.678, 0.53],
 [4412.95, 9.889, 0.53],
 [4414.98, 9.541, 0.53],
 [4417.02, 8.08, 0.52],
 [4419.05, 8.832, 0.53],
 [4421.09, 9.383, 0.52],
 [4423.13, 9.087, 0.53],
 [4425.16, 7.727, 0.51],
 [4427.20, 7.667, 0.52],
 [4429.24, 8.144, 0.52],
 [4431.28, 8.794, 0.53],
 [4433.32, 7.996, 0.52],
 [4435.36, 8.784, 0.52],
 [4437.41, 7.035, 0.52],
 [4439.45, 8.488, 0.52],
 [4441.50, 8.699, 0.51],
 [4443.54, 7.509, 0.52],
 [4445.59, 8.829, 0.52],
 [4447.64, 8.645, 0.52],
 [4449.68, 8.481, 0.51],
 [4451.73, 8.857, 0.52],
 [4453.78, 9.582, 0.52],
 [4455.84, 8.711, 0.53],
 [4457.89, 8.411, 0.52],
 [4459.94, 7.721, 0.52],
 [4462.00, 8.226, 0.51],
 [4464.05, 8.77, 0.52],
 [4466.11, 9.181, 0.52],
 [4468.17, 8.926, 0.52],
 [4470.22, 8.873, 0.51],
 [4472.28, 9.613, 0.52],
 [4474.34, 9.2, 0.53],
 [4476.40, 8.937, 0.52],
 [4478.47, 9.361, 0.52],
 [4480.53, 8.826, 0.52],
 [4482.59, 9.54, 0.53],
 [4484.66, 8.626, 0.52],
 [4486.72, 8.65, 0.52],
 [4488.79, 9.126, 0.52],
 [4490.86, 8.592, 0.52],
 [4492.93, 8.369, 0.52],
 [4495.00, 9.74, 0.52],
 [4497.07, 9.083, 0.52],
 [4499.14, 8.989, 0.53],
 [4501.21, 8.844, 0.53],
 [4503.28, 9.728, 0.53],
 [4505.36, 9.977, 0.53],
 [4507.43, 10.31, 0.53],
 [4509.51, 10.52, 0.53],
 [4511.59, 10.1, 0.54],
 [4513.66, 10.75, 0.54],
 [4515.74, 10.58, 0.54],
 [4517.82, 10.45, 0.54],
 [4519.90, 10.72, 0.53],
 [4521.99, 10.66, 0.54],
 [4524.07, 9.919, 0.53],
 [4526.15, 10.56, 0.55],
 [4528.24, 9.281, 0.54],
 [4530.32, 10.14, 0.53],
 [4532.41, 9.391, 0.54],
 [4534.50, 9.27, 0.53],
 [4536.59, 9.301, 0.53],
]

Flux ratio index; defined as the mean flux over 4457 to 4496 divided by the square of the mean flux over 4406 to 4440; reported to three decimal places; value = 0.125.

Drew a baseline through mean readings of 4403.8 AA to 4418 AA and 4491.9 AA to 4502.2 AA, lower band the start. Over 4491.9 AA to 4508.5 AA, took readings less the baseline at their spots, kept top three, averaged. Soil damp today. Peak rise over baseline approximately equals 1.0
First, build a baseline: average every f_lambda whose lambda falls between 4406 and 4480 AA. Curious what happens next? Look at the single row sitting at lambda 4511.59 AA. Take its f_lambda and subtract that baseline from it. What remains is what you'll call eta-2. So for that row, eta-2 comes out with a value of 1.5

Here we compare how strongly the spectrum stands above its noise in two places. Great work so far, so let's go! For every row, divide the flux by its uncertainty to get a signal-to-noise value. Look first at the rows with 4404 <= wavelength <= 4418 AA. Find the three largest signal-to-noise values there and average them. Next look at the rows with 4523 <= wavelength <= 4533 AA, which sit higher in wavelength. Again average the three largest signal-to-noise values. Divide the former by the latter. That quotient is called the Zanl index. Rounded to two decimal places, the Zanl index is 0.93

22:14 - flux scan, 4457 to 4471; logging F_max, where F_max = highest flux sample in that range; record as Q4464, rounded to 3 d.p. 9.181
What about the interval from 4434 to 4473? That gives 9.613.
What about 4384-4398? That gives 10.200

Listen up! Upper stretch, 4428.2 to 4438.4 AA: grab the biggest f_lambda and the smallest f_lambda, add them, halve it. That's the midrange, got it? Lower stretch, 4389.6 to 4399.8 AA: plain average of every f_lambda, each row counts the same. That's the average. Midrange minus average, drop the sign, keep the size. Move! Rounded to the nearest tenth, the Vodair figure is 1.5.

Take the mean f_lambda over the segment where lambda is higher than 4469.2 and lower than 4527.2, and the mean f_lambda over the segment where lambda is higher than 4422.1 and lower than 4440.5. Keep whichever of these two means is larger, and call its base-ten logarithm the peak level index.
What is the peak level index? 0.98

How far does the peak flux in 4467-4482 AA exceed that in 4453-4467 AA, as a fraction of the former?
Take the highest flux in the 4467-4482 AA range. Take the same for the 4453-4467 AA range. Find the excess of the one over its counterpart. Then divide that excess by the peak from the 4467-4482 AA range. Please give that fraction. 0.00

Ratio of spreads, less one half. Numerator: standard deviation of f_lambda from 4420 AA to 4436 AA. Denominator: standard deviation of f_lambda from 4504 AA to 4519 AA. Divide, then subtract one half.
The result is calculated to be 1.9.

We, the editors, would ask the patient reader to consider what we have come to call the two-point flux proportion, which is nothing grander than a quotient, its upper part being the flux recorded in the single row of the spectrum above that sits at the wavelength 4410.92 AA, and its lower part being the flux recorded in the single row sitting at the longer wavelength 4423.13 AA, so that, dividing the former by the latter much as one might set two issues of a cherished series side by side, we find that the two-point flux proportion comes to 0.95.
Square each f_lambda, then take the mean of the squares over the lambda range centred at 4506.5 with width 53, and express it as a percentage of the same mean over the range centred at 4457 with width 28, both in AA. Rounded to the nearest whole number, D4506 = 126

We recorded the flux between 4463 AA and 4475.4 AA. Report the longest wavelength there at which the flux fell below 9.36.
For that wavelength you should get 4474.34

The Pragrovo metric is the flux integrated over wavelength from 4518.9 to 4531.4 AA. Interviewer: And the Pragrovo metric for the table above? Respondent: 128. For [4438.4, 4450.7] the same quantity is 104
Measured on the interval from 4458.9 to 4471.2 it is 106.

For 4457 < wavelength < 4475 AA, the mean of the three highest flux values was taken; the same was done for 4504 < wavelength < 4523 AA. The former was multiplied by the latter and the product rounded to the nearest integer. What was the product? 100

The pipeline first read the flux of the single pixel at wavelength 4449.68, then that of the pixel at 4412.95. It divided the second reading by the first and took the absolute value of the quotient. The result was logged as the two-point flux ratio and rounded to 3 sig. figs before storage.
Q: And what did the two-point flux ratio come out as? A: 1.17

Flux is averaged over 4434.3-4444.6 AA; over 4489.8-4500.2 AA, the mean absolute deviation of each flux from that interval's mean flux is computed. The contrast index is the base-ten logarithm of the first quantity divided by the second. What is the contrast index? 1.33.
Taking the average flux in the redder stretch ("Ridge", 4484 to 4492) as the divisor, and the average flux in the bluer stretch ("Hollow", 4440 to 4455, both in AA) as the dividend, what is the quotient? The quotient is 0.99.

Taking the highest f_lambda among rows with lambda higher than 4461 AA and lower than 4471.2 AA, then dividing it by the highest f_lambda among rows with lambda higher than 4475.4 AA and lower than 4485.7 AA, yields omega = 0.96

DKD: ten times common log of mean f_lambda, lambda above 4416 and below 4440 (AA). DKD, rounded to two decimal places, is 9.21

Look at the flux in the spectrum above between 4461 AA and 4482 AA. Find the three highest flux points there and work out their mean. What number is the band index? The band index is 9.4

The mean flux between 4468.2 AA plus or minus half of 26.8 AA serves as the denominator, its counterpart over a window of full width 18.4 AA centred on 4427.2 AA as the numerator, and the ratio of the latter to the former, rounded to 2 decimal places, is 0.96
